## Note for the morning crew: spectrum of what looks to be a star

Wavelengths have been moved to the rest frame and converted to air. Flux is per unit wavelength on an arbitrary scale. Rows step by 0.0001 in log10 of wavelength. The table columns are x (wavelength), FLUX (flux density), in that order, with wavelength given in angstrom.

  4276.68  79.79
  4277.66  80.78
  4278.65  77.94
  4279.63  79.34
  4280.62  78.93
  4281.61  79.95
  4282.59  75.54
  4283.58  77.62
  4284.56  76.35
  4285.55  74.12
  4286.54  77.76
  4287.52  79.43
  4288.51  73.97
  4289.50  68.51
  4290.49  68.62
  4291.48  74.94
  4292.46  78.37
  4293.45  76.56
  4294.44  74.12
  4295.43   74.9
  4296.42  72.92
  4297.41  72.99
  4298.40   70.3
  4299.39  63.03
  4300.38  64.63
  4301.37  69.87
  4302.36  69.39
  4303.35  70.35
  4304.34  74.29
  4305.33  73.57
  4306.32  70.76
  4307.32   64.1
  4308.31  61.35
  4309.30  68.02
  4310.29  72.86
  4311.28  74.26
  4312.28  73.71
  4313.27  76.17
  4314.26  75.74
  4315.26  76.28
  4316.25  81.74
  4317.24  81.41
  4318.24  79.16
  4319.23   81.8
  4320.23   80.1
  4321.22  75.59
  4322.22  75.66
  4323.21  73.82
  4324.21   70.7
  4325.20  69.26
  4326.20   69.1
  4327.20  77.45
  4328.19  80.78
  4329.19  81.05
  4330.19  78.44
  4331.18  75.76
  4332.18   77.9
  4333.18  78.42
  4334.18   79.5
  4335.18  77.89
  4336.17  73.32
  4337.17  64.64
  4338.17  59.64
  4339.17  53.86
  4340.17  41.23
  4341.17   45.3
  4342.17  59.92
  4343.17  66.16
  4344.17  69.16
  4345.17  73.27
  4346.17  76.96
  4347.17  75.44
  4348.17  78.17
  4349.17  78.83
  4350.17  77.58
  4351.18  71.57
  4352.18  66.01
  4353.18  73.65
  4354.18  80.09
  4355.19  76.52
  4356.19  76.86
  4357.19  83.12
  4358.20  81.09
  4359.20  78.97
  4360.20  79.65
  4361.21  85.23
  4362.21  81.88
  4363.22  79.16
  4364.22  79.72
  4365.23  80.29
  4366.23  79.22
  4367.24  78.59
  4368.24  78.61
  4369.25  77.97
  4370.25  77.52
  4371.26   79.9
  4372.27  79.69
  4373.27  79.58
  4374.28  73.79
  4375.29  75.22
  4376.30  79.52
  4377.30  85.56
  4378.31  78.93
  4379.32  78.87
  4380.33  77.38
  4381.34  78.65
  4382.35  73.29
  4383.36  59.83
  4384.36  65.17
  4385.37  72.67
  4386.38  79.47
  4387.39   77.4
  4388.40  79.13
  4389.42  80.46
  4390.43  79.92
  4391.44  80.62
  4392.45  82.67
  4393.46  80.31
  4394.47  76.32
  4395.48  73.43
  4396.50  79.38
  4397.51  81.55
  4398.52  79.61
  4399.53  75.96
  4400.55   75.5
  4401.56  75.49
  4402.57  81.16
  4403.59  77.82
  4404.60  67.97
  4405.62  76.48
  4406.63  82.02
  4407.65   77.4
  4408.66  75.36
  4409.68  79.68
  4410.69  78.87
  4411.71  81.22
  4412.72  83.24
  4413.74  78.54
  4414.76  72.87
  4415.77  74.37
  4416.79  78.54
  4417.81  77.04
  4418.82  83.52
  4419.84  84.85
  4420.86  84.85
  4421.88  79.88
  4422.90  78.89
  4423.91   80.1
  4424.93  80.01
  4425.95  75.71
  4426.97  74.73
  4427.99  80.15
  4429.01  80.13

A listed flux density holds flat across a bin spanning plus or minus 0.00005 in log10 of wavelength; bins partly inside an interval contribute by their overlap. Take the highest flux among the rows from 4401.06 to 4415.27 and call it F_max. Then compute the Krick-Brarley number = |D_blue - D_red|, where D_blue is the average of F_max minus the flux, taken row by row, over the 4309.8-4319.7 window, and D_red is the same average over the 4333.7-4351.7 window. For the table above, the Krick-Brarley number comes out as 9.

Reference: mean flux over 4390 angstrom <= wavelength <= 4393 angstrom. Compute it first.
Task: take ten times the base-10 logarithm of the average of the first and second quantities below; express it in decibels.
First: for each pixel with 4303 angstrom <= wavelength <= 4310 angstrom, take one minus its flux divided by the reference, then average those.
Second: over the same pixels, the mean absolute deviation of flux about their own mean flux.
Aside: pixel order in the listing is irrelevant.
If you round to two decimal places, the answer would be 2.95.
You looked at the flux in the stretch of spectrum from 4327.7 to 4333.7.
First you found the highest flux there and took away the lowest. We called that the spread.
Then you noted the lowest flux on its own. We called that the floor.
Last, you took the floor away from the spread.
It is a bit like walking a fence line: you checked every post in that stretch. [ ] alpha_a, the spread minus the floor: -70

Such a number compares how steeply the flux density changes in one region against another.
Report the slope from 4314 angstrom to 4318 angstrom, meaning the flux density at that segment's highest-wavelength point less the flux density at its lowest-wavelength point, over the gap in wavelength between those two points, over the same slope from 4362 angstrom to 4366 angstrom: -3.6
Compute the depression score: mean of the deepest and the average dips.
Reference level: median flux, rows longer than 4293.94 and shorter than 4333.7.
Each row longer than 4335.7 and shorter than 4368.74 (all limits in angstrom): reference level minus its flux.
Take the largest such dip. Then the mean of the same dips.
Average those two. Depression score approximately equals 17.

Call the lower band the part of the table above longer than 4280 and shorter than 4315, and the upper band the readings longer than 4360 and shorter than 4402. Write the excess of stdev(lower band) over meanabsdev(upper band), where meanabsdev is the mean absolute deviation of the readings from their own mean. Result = 1.7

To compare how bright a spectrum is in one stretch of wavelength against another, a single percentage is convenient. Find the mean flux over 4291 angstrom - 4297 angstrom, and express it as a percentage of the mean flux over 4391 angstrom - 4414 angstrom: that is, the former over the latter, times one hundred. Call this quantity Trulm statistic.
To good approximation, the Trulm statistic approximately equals 96.2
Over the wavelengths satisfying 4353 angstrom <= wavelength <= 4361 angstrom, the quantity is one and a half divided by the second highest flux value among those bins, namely 0.0185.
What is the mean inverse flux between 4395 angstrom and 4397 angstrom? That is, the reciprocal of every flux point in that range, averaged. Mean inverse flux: 0.0131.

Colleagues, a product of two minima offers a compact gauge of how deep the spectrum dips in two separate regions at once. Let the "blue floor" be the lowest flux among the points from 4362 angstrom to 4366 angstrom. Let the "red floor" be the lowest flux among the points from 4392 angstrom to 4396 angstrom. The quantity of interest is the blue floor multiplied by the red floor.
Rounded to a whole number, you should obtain 5813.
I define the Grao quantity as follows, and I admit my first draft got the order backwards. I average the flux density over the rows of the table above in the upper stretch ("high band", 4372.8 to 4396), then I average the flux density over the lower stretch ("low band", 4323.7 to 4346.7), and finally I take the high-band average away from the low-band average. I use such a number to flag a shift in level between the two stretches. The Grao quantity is -7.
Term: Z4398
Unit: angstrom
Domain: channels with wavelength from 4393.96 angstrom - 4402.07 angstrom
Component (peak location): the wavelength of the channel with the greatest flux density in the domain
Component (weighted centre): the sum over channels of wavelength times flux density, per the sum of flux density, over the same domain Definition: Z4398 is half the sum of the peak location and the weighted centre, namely 4397.8 angstrom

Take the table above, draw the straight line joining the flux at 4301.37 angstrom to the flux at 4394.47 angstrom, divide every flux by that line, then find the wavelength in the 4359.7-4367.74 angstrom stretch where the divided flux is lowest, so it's 4367.24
